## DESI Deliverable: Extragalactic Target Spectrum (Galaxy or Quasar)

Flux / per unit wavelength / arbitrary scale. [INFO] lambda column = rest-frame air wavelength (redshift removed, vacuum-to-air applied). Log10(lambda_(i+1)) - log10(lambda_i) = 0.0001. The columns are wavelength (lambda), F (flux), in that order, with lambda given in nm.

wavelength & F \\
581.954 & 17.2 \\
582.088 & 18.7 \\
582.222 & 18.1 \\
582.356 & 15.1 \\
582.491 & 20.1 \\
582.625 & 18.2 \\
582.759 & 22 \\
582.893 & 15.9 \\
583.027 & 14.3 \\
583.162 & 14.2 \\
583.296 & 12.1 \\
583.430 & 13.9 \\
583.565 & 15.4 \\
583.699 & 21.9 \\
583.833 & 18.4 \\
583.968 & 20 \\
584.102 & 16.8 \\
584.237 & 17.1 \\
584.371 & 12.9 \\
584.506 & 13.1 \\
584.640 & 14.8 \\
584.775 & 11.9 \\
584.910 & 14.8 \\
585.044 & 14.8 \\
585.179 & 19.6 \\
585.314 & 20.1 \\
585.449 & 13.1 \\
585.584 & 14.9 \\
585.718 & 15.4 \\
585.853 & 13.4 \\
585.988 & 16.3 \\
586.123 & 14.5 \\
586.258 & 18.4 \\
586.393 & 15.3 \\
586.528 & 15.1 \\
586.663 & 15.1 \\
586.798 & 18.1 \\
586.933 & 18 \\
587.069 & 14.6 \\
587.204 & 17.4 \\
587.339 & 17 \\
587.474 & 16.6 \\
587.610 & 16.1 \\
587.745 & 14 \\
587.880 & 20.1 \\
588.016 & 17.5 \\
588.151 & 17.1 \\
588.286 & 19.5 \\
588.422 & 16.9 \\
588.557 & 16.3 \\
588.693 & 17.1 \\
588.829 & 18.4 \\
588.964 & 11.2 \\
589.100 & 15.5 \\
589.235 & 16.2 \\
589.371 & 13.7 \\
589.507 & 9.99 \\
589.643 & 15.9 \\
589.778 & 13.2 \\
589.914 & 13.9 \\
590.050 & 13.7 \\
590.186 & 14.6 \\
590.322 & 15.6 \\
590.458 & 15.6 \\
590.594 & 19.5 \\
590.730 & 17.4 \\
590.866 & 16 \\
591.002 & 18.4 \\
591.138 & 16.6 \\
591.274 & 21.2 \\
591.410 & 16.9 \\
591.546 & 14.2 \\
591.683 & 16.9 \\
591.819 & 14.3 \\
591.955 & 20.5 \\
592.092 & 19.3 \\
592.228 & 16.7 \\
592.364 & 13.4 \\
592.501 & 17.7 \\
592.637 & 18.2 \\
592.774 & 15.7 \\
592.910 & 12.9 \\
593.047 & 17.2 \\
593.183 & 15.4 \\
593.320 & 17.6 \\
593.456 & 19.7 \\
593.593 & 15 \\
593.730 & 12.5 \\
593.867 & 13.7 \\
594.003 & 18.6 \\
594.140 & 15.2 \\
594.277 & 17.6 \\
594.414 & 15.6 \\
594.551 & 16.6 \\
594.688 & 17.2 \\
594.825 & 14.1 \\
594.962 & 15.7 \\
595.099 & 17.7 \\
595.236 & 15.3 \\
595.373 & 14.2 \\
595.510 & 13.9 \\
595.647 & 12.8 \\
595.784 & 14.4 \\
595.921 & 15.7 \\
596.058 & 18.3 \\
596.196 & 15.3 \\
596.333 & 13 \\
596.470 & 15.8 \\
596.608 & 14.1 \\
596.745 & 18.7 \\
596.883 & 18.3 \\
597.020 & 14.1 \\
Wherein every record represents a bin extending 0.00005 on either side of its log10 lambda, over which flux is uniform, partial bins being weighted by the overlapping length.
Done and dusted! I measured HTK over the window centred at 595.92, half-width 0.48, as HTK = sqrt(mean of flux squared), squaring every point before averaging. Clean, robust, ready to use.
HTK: 14.9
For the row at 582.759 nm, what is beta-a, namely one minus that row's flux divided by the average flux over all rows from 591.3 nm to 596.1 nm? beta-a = -0.37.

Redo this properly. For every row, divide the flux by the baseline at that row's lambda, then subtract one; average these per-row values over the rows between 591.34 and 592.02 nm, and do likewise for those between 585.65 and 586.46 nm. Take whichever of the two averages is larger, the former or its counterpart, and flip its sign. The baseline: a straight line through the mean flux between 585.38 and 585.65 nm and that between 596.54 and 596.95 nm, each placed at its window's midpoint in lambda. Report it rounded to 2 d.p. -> -0.10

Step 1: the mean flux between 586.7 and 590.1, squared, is 253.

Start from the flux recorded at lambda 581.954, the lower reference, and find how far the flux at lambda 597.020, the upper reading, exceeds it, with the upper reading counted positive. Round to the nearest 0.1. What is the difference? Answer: -3.1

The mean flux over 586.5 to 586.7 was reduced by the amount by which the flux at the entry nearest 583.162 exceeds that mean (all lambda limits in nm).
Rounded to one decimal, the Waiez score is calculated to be 16.0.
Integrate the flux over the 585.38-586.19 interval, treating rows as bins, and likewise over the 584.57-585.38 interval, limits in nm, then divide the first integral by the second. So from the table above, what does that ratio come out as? 0.91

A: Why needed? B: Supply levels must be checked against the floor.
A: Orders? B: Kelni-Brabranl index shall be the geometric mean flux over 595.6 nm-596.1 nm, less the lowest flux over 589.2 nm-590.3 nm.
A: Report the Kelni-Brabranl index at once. 5.2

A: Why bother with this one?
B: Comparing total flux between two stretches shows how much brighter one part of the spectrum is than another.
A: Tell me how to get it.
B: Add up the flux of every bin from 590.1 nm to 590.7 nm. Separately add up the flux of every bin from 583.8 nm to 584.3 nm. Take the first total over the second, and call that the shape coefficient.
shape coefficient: 0.90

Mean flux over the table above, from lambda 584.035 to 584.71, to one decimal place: 14.9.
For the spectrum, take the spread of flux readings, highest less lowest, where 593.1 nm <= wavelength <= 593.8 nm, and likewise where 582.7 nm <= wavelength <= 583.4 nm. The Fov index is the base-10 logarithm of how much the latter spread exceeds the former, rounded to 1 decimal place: 0.4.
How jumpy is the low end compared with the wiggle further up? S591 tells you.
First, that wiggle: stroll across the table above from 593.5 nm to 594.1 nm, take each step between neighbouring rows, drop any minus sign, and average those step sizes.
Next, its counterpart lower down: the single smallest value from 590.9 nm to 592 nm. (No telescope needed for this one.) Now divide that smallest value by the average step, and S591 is 5.0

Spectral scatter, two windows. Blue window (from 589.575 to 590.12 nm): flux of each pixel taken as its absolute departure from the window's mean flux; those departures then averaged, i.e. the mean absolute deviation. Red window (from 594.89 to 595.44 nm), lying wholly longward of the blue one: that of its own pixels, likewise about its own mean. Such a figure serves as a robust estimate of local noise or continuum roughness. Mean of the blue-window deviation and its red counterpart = 0.9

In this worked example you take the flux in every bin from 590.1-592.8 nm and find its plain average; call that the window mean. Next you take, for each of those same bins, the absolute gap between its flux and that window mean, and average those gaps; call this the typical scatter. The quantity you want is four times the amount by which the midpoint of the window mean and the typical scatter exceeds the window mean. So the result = -30.5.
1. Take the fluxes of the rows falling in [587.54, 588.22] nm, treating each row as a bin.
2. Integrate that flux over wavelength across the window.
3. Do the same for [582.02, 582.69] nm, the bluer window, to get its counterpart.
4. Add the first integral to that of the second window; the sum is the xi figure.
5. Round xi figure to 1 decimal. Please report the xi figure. 23.6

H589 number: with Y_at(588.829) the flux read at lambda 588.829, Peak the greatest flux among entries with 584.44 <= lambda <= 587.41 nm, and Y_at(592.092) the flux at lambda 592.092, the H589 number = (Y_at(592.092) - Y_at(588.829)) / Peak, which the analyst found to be 0.04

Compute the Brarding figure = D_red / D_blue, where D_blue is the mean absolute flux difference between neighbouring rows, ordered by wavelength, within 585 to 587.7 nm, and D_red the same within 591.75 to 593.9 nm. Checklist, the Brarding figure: 1.4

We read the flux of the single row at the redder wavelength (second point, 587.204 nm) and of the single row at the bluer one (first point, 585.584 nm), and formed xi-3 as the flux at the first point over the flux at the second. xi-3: 0.86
